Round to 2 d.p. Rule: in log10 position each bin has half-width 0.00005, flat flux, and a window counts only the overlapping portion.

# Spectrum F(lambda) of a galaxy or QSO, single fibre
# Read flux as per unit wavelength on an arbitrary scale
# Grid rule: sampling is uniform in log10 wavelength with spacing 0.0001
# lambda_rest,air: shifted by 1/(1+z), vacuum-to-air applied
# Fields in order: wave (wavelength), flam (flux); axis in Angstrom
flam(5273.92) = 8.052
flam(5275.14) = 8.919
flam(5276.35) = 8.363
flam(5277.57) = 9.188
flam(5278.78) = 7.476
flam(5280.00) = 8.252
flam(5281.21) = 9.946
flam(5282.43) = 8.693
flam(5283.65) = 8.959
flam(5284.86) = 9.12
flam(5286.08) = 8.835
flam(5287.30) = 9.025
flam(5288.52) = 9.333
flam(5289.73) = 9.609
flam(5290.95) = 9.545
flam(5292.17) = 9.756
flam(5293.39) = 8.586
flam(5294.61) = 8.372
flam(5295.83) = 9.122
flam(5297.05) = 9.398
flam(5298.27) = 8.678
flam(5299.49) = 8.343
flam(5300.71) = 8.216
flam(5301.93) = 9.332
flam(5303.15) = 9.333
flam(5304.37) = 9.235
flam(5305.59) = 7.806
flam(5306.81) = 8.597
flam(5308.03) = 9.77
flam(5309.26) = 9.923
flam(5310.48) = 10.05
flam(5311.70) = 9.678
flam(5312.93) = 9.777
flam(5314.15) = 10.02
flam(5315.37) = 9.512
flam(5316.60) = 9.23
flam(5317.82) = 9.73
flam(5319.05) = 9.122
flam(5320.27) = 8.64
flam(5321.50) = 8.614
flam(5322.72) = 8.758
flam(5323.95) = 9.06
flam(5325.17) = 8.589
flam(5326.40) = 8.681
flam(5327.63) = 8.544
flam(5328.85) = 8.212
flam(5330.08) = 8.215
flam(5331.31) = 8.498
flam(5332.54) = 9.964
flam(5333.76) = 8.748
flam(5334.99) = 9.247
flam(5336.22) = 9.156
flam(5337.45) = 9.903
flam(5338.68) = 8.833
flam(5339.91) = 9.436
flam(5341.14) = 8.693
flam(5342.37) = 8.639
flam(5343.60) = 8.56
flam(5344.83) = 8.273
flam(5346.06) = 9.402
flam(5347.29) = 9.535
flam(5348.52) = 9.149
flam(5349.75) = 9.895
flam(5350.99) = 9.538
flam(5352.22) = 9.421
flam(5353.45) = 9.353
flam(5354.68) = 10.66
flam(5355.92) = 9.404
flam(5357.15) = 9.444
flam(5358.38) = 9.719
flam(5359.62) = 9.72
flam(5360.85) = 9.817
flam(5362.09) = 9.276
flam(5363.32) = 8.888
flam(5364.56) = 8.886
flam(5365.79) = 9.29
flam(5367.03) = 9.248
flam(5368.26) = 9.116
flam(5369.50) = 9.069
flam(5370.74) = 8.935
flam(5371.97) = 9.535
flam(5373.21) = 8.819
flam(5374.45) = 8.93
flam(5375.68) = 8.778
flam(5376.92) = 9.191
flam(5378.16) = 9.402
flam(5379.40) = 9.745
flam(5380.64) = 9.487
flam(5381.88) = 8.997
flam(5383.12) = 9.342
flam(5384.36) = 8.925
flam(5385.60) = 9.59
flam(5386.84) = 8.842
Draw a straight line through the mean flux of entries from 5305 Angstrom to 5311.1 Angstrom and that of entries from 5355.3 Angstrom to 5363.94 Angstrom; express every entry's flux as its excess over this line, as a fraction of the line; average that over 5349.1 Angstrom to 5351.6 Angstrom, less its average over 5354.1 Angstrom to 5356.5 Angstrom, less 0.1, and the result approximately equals -0.13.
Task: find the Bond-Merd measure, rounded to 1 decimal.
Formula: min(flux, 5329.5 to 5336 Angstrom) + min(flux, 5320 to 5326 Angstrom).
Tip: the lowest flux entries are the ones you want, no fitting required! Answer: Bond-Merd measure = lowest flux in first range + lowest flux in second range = 16.8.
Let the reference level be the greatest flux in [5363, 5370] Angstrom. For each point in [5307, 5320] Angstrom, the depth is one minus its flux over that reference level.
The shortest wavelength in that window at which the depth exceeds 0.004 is 5316.60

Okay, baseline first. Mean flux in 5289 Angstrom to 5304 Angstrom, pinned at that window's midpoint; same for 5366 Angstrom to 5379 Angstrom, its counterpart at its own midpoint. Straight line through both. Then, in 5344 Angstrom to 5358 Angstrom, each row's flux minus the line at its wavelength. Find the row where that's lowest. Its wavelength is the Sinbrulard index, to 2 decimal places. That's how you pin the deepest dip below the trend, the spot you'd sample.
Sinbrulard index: 5344.83 Angstrom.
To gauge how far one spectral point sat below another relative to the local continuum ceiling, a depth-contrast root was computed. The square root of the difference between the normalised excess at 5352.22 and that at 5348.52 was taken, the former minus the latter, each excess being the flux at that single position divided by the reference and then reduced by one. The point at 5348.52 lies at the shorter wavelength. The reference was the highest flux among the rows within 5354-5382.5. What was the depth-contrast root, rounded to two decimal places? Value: 0.16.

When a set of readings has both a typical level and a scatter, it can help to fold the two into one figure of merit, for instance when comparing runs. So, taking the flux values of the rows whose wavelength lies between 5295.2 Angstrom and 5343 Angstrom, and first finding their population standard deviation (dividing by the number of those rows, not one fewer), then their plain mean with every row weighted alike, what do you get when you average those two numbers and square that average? 23.2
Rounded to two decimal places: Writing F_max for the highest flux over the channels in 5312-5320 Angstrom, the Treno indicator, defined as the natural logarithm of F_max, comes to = 2.30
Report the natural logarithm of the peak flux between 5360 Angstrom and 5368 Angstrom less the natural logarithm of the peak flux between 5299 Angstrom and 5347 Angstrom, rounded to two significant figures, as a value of -0.023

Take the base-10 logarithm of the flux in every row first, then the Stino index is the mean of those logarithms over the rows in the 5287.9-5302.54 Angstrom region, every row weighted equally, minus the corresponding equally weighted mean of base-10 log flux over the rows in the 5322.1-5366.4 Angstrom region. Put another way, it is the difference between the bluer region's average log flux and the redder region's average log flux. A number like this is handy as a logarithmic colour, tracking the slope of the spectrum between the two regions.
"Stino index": -0.006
